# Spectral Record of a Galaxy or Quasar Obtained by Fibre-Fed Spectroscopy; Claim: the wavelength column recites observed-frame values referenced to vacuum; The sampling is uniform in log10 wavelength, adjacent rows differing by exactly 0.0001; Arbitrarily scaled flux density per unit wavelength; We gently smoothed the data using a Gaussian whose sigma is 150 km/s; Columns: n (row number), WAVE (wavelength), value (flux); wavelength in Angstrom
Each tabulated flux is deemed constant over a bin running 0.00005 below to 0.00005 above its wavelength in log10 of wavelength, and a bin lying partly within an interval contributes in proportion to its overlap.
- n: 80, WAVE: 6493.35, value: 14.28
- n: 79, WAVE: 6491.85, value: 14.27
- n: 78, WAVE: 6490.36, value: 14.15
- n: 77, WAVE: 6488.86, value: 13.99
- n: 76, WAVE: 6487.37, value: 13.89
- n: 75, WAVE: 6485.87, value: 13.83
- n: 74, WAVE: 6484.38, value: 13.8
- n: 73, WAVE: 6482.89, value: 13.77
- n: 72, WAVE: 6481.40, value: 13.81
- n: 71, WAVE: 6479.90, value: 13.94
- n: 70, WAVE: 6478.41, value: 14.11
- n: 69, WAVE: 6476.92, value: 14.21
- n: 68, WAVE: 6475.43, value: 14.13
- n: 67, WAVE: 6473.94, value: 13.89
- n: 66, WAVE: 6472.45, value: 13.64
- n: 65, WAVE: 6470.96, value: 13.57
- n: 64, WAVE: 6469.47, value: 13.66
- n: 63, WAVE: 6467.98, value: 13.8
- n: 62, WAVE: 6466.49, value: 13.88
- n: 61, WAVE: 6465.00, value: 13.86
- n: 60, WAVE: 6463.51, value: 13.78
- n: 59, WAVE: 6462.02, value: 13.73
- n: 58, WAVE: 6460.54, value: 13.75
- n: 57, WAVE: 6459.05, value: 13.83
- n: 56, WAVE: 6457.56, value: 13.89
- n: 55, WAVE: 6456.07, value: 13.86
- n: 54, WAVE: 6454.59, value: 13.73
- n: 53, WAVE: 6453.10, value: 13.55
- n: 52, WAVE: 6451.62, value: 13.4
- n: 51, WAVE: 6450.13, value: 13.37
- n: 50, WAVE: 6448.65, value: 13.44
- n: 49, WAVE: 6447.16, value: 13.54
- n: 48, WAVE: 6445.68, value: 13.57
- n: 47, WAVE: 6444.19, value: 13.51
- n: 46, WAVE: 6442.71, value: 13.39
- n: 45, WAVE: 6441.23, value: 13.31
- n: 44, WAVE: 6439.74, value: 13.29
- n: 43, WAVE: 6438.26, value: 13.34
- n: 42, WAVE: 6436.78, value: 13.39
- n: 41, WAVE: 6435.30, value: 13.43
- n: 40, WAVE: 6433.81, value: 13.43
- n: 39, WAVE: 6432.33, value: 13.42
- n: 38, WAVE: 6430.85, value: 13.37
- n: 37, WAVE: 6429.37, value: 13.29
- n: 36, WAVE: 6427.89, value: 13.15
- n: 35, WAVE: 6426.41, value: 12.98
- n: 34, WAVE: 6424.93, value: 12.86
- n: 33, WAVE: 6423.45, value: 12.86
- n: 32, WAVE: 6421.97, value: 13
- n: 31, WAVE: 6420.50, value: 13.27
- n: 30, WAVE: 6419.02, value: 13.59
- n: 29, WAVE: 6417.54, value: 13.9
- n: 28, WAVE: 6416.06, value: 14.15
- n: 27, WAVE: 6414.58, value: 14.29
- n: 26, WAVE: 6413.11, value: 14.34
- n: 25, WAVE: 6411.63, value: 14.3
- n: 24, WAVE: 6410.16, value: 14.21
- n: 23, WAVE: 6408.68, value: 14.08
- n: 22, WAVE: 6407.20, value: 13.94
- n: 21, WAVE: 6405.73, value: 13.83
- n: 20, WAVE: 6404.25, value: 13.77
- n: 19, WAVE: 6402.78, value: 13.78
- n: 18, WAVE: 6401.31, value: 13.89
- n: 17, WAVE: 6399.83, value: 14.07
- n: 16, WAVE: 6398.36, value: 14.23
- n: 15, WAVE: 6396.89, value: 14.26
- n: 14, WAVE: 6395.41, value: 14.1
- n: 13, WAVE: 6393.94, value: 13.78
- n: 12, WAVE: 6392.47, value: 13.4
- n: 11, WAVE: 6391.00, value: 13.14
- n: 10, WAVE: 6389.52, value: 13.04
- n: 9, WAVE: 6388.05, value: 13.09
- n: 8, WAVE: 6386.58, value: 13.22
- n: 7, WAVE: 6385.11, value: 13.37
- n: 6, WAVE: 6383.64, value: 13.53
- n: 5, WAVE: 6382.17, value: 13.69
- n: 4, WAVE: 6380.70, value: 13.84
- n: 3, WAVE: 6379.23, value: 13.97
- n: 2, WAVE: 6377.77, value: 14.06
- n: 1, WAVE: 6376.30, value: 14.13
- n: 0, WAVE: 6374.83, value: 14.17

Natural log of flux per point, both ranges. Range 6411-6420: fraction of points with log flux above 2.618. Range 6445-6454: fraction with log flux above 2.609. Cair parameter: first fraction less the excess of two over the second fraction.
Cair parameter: -1.2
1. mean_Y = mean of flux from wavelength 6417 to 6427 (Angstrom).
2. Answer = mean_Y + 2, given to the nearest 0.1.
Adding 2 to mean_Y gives 15.2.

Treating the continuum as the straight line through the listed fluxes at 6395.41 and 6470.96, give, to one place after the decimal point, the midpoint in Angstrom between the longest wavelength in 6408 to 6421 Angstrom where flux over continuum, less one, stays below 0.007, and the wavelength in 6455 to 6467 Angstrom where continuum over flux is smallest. 6443.5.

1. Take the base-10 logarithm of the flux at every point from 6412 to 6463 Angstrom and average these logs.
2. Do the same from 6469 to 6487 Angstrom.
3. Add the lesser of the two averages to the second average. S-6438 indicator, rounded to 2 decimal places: 2.27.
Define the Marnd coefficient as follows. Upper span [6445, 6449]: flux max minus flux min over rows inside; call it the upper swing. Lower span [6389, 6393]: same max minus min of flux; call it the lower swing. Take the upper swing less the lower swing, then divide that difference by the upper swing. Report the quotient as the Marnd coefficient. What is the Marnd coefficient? -1.8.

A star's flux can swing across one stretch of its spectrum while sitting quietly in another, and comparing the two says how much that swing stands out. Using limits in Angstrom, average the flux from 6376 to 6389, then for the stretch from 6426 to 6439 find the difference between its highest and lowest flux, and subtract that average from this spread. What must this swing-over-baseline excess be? -13.2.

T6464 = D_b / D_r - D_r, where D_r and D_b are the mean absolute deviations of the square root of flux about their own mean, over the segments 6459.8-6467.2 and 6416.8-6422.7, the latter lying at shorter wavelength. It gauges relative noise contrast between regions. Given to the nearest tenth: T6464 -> 5.5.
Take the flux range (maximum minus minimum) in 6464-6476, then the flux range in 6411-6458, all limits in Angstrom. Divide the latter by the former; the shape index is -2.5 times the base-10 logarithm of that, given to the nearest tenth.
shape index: -1.1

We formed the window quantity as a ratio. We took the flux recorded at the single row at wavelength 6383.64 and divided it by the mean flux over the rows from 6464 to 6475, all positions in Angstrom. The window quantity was 0.98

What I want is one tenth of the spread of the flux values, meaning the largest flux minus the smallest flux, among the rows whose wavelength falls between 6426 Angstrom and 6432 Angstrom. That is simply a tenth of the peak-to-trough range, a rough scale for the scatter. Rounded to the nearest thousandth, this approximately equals 0.039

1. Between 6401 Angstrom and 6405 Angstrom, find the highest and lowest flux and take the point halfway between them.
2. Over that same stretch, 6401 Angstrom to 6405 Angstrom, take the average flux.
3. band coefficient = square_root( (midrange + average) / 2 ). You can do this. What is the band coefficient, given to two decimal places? 3.72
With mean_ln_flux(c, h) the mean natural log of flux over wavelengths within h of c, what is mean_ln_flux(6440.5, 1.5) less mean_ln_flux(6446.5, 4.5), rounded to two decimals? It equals -0.01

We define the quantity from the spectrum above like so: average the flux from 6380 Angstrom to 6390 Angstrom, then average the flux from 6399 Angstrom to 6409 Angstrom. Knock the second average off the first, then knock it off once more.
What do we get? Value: -14.4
